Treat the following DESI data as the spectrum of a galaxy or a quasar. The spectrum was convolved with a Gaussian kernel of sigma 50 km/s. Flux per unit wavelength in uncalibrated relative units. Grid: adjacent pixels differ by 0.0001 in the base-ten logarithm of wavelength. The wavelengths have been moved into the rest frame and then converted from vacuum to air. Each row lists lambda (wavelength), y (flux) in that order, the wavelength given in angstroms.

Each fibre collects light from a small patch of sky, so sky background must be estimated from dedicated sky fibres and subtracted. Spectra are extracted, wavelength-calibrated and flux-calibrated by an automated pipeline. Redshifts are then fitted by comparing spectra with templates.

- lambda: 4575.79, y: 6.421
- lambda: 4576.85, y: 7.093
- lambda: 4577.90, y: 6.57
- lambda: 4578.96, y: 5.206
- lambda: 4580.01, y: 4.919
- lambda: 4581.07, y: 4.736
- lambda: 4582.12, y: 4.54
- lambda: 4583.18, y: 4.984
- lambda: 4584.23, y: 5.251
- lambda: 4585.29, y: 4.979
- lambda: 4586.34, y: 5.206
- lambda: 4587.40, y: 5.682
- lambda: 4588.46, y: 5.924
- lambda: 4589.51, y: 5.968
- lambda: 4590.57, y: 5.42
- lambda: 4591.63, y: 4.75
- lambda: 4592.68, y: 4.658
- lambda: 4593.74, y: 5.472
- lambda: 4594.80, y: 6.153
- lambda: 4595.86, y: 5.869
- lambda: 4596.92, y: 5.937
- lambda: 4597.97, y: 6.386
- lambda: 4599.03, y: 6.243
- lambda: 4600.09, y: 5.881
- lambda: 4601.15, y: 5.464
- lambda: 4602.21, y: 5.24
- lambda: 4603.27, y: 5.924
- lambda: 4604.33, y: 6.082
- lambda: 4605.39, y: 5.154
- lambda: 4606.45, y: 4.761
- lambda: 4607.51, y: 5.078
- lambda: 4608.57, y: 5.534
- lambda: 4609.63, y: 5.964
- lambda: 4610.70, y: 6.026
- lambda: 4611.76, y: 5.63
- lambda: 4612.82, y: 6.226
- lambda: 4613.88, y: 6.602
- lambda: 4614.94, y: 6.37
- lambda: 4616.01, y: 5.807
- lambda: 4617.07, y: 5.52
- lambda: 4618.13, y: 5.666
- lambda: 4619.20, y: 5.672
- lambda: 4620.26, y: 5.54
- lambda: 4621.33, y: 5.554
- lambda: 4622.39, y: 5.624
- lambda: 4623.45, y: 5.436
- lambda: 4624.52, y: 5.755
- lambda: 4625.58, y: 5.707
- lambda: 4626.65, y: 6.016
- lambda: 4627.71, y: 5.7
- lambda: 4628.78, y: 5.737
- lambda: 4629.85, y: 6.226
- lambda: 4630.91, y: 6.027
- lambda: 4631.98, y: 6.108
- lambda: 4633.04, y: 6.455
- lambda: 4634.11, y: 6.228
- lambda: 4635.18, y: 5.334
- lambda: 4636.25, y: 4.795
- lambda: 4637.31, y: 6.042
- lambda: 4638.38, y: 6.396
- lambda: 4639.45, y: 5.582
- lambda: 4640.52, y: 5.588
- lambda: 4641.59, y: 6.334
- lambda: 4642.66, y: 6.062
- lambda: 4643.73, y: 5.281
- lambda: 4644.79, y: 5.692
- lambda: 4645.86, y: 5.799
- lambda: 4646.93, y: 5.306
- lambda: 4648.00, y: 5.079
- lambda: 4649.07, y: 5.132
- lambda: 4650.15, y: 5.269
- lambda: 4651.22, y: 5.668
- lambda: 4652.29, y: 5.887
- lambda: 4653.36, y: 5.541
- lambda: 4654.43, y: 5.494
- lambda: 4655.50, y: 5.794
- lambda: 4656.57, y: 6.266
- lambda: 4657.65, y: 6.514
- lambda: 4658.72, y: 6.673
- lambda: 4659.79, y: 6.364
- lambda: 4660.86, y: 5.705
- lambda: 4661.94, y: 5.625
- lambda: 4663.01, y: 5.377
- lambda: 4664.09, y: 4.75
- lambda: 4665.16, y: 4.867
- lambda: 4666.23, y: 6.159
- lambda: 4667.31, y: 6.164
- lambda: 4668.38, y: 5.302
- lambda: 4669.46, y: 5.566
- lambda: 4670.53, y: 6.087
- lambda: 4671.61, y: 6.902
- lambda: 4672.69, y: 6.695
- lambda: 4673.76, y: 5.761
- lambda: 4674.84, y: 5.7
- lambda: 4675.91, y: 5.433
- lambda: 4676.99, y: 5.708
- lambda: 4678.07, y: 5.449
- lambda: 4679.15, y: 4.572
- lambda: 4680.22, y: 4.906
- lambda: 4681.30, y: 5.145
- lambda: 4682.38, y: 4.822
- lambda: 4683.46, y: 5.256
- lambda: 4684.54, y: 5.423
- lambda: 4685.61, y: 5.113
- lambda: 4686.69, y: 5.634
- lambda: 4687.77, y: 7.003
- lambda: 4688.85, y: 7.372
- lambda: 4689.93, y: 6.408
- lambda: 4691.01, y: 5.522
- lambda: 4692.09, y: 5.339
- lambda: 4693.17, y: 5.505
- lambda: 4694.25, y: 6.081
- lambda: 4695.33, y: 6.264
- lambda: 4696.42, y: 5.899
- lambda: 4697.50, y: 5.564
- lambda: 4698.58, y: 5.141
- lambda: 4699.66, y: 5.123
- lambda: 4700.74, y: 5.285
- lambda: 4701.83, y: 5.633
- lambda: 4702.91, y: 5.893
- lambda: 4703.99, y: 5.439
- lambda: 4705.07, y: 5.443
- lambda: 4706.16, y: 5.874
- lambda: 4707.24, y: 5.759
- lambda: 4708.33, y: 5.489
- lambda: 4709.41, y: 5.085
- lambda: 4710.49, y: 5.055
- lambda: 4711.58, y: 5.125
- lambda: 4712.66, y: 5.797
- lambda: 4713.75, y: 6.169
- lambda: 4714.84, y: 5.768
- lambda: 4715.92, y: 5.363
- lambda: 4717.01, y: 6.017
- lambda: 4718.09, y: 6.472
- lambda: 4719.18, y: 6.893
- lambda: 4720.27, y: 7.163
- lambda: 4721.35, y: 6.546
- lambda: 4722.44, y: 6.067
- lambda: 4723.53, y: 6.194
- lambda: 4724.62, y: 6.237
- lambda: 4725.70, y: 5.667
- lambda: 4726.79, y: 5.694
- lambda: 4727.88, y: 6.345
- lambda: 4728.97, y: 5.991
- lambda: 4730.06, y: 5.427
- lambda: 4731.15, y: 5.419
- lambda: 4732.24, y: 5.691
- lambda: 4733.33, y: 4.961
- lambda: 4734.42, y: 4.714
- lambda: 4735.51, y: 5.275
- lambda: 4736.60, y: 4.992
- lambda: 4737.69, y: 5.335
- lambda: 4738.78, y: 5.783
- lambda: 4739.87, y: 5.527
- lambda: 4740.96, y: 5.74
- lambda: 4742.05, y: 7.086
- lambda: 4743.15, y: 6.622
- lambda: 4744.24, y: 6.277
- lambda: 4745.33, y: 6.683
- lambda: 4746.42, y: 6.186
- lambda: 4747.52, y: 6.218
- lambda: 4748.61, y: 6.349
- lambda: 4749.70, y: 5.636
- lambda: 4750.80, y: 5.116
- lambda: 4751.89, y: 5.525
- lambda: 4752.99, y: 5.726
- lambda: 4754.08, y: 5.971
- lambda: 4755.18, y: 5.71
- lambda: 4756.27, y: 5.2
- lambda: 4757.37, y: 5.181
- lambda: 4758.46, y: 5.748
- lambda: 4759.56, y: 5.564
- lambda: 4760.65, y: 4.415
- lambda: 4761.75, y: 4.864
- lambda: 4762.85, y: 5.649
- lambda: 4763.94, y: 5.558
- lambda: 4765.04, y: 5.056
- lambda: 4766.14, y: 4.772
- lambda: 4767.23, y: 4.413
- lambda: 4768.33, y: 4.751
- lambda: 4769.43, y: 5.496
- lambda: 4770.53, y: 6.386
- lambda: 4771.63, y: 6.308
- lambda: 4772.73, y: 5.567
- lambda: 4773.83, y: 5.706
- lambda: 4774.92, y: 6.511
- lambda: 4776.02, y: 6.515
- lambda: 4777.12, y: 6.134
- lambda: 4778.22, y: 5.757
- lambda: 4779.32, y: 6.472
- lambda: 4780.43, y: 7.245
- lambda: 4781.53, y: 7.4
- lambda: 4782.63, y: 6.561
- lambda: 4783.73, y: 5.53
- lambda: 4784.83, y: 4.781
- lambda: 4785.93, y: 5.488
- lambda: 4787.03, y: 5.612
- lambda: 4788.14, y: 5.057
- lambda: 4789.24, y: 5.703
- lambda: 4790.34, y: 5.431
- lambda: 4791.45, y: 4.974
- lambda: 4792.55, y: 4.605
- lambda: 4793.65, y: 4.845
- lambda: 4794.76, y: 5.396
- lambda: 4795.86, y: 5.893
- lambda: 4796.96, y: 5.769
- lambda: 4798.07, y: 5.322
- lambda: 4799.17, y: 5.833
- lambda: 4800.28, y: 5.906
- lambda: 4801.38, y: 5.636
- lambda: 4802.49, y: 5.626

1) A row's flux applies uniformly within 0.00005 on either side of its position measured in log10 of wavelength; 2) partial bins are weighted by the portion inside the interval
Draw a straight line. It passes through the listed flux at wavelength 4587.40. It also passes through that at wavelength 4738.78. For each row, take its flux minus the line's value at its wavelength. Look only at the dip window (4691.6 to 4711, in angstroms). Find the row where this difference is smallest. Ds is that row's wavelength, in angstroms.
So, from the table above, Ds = 4710.49 angstroms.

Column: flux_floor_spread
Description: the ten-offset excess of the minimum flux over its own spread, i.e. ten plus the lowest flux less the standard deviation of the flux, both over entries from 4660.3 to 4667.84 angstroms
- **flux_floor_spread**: 14.2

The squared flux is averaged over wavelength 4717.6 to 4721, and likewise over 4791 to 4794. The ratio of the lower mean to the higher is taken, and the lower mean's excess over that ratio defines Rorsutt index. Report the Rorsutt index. 45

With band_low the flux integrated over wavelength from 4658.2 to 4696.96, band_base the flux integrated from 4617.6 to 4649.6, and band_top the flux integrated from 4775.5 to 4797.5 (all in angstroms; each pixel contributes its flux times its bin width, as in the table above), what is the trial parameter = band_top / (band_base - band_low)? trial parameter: -3.2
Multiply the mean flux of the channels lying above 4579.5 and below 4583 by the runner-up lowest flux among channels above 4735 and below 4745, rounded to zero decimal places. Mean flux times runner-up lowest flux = 25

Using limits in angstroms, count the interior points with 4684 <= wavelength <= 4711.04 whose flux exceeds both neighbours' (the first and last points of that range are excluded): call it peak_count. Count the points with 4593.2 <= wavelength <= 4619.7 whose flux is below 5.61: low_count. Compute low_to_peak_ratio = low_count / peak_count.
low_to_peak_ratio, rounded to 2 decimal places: 2.00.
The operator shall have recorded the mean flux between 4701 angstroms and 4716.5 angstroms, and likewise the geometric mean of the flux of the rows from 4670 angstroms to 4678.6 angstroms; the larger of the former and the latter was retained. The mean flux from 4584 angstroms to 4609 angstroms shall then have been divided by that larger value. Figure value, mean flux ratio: 0.93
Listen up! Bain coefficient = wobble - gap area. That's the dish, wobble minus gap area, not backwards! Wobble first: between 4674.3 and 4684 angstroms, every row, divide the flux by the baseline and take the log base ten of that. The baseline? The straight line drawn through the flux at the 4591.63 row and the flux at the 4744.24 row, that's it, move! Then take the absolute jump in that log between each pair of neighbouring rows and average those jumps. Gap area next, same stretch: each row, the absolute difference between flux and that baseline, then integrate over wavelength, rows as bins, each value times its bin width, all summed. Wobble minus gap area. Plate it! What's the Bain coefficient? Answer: -4.4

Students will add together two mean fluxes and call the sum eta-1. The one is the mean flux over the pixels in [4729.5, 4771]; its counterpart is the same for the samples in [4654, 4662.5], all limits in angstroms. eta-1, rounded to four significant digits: 11.61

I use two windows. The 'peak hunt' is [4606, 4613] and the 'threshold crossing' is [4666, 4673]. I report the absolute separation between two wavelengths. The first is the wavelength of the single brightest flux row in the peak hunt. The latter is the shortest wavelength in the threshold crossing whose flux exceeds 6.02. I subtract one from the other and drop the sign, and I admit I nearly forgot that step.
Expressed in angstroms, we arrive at 53.4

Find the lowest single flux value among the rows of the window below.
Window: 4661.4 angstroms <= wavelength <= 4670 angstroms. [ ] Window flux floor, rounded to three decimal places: 4.750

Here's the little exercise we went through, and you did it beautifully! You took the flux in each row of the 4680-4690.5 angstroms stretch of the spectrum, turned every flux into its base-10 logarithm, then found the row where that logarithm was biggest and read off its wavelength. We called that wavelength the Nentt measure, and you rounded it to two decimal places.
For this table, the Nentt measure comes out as 4688.85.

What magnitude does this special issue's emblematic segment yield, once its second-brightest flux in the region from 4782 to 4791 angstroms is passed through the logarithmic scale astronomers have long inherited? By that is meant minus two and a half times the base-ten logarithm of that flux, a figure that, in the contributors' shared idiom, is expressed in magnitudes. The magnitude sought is -1.89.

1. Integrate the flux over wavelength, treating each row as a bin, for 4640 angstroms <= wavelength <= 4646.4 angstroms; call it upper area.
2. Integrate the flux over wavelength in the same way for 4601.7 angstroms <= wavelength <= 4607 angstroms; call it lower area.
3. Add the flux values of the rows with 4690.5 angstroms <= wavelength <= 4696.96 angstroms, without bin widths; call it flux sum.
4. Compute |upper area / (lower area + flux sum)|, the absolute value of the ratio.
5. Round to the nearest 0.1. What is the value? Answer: 0.6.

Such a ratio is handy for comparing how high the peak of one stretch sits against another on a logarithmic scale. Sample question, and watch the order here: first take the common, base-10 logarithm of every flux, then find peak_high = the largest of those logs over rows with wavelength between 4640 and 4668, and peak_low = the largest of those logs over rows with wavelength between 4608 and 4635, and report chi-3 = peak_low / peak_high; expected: 0.99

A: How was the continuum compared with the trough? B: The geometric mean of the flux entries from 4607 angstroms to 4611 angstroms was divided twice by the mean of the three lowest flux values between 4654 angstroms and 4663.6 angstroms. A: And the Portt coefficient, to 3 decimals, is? 0.186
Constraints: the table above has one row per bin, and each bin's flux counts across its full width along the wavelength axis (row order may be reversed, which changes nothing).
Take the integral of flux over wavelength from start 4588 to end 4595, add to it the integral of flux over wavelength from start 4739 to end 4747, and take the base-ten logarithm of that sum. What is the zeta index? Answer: 1.95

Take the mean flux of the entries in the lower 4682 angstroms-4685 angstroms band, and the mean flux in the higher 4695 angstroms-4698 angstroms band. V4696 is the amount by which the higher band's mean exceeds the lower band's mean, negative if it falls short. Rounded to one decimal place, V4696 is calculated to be 0.7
